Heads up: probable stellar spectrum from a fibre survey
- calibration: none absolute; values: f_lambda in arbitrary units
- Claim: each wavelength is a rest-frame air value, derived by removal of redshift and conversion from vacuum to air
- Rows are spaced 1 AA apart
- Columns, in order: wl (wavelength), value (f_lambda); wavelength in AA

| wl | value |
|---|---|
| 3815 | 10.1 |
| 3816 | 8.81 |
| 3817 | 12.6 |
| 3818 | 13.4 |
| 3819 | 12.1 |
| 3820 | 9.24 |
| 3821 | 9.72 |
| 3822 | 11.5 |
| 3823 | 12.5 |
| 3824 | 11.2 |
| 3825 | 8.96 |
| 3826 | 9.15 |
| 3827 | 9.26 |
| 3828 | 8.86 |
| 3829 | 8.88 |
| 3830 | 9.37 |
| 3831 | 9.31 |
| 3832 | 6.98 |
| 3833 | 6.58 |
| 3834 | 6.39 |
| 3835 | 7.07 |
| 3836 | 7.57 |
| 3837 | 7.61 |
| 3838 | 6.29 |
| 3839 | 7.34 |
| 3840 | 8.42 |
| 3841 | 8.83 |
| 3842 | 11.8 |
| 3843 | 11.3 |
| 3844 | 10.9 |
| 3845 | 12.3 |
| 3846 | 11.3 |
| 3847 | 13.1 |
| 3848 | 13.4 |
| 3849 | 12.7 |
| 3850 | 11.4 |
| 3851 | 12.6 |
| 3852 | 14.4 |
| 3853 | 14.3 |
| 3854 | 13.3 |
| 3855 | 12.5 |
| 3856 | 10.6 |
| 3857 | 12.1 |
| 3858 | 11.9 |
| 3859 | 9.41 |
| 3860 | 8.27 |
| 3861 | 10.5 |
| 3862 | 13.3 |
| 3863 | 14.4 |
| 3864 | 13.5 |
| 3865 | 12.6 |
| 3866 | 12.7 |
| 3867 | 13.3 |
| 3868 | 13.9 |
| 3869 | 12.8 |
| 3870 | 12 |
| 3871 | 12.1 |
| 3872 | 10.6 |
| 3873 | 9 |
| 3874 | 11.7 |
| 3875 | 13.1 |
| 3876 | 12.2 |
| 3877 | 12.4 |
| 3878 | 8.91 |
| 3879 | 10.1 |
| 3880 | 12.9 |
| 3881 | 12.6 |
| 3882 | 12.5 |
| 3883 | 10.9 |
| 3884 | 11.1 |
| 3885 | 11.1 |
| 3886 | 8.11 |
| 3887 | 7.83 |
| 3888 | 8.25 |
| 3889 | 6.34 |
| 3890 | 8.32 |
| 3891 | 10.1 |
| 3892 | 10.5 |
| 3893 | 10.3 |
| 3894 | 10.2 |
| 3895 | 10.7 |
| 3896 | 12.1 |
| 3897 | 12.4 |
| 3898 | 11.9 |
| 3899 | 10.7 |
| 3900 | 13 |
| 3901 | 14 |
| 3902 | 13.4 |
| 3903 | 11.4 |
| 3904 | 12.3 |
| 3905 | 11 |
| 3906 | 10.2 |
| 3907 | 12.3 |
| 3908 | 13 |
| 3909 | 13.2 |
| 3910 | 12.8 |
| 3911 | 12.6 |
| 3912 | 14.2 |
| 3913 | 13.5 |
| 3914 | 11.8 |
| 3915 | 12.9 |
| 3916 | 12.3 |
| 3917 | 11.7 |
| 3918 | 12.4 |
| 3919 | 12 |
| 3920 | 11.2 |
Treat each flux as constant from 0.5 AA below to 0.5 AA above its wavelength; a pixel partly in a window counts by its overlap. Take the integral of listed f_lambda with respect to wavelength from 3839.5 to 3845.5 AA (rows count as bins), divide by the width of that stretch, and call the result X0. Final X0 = 10.6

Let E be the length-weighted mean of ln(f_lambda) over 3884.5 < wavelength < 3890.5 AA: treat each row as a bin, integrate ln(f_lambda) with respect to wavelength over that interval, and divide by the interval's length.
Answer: 2.1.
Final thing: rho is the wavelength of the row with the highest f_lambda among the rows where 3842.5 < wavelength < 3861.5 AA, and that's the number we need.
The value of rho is 3852 AA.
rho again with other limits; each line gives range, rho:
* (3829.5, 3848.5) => 3848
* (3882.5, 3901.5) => 3901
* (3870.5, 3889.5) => 3875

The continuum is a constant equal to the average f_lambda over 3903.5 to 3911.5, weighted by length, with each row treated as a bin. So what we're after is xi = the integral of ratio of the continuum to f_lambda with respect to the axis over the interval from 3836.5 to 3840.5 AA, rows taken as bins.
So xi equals 6.6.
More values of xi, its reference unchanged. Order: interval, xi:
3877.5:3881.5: 4.5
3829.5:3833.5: 6.2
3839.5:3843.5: 4.9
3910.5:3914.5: 3.8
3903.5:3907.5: 4.3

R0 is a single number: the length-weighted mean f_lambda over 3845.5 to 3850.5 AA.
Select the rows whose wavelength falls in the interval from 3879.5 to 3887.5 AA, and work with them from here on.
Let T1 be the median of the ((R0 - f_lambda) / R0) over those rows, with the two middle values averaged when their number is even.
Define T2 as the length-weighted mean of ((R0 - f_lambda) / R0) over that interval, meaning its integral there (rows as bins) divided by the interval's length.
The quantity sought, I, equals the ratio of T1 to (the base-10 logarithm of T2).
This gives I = -0.11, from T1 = 0.10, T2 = 0.12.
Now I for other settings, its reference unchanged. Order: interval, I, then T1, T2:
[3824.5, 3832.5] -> -0.49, 0.27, 0.29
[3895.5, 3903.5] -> 0.00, 0.01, 0.00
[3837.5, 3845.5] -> -0.31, 0.20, 0.22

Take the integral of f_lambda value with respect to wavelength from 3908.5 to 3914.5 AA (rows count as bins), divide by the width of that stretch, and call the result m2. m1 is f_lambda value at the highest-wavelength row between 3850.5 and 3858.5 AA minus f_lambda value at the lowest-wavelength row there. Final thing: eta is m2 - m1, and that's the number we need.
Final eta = 13.7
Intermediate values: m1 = -1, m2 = 13.0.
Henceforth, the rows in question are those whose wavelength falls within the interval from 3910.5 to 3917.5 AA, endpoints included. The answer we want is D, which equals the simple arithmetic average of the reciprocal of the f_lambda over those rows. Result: 0.079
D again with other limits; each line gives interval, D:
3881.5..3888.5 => 0.103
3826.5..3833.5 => 0.120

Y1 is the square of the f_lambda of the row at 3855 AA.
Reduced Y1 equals 156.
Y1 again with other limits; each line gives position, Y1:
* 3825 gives 80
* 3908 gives 169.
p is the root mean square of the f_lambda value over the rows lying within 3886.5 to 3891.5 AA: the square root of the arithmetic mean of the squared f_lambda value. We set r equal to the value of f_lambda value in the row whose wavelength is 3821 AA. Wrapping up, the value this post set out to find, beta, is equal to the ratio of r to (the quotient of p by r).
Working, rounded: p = 8.3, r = 9.72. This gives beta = 11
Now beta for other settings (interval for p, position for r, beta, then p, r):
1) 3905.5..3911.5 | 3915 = 13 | 12.4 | 12.9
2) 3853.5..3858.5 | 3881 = 13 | 12.1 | 12.6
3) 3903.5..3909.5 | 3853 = 17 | 12.0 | 14.3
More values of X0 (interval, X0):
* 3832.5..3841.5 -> 7.3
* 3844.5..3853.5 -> 12.8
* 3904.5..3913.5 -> 12.5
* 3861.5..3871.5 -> 13.1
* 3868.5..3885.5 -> 11.5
